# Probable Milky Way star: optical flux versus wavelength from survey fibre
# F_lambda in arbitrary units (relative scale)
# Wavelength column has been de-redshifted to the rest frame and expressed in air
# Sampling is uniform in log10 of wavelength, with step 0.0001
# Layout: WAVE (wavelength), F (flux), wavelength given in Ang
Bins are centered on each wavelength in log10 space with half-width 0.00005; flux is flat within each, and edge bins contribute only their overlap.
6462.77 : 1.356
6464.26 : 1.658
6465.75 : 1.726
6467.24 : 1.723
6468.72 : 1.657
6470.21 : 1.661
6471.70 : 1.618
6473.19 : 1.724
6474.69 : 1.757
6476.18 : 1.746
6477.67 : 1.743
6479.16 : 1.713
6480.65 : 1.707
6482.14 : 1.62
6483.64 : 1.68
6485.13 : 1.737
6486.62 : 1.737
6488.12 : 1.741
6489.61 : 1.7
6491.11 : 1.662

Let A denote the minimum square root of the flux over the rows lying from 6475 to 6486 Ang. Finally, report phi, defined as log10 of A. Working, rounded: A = 1.27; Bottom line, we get 0.105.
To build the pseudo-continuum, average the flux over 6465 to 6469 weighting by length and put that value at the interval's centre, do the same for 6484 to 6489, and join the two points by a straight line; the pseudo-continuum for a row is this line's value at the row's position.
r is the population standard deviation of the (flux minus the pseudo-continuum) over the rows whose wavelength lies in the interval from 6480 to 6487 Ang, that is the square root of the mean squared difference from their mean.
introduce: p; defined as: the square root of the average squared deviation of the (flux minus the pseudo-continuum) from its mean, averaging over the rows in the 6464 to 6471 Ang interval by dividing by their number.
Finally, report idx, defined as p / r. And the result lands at 0.8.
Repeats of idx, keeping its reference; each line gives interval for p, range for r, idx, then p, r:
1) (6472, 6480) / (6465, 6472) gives 0.4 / 0.017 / 0.0441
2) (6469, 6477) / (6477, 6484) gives 1.2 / 0.051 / 0.0434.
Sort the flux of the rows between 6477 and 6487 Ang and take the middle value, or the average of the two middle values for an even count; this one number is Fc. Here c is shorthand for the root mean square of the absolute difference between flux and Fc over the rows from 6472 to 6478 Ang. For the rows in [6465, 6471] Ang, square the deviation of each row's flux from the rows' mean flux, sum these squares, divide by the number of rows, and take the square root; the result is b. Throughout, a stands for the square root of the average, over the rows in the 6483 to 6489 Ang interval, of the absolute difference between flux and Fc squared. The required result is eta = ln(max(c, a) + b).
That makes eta -2.74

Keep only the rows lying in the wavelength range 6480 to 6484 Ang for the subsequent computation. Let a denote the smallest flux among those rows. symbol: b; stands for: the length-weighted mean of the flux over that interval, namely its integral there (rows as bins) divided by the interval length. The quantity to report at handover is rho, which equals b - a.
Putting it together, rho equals 0.04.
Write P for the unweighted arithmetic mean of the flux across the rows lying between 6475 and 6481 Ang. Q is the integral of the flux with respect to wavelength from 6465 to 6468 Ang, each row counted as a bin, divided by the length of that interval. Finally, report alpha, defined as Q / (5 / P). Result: 0.597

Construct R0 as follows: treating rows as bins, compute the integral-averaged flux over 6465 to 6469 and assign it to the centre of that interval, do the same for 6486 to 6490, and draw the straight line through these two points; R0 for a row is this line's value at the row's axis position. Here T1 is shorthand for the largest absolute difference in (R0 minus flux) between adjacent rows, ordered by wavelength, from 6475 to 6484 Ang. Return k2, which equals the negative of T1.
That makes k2 -0.09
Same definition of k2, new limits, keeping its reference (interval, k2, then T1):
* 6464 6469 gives -0.07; 0.07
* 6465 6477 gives -0.10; 0.10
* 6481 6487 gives -0.06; 0.06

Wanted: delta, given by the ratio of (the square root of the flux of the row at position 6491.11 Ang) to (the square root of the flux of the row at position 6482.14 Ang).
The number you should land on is 1.01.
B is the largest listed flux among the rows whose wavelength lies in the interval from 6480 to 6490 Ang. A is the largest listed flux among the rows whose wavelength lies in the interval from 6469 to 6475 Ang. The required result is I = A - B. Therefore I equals 0.016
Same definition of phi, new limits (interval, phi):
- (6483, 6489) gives 0.113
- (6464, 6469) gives 0.110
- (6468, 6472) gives 0.104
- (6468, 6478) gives 0.104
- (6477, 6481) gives 0.116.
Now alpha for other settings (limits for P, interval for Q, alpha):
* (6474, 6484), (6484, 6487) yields 0.593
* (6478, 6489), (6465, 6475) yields 0.577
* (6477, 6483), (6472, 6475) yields 0.582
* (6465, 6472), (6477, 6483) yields 0.568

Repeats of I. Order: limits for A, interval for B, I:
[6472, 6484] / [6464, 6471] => 0.031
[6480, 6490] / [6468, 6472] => 0.080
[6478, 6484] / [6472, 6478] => -0.044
